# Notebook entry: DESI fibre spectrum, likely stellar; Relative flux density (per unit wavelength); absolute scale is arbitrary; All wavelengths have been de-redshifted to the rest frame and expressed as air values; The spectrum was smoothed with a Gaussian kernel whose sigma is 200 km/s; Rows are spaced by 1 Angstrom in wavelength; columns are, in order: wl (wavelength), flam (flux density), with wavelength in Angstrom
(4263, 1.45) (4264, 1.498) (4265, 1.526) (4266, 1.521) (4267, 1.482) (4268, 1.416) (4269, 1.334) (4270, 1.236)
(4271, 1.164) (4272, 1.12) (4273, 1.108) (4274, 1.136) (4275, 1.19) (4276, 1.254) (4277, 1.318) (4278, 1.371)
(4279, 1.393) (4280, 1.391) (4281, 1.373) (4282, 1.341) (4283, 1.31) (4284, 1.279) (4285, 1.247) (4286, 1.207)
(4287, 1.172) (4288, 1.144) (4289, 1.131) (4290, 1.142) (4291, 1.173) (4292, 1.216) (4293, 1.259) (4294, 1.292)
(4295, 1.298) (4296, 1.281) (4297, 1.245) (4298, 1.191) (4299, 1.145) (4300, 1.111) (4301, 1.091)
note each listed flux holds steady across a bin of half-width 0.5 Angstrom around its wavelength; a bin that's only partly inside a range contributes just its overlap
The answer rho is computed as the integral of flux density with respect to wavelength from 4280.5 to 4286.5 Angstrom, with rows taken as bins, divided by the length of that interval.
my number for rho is 1.29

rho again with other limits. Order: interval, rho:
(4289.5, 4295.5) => 1.23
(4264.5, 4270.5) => 1.42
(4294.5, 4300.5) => 1.21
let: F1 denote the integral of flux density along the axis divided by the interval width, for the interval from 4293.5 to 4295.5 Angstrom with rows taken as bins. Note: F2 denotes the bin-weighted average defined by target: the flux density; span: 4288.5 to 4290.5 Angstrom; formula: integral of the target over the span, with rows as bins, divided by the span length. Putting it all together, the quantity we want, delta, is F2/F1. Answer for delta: 0.88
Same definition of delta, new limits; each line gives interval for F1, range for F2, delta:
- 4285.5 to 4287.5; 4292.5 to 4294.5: 1.07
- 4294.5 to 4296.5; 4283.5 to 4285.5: 0.98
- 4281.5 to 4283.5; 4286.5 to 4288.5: 0.87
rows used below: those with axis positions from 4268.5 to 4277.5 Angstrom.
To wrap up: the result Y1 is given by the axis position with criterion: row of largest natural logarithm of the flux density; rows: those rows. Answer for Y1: 4269 Angstrom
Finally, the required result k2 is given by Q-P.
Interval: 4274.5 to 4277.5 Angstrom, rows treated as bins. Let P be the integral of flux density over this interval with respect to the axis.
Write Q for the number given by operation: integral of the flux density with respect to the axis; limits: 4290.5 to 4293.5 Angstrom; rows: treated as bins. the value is -0.1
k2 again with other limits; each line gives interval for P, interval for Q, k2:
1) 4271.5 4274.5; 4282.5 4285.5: 0.5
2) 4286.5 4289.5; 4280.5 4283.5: 0.6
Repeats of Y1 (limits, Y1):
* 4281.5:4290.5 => 4282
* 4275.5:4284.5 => 4279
